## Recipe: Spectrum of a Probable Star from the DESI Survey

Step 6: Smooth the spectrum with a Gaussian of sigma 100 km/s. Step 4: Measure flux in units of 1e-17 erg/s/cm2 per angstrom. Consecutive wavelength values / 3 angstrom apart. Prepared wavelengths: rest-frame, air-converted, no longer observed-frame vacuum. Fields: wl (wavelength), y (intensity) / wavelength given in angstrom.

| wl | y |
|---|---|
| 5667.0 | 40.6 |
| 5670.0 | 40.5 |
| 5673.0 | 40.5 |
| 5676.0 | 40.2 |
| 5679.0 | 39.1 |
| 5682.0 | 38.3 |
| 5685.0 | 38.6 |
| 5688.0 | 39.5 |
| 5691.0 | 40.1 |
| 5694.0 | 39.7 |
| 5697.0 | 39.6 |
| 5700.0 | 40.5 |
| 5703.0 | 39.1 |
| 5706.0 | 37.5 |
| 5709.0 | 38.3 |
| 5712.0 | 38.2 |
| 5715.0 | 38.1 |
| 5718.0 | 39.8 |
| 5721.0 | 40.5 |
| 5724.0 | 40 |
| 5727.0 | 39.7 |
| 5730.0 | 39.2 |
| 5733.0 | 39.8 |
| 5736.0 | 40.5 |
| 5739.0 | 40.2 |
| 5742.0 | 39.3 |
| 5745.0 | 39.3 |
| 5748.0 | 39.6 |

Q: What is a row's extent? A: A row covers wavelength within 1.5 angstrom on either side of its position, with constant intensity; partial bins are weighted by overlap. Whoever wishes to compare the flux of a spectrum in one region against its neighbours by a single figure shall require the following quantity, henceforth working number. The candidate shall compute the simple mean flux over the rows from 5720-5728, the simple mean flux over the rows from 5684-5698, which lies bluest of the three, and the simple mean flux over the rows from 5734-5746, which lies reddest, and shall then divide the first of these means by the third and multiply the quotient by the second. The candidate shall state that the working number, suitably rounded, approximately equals 39.7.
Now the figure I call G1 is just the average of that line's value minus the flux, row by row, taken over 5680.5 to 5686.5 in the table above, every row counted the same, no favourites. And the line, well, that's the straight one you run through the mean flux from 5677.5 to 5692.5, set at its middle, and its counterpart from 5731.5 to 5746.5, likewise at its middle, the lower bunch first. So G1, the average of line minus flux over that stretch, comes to 0.65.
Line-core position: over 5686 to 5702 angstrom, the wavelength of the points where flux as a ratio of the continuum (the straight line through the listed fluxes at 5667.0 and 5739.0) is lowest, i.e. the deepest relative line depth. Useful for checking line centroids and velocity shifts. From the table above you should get 5688.0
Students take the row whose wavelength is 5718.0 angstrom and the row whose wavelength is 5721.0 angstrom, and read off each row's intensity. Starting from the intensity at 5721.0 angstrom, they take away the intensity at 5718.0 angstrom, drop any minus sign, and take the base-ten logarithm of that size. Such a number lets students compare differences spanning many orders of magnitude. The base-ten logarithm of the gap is -0.15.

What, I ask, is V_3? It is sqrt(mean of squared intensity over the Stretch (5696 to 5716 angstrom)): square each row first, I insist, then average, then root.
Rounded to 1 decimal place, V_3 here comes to 38.8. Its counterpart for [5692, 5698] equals 39.7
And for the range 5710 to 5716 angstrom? 38.2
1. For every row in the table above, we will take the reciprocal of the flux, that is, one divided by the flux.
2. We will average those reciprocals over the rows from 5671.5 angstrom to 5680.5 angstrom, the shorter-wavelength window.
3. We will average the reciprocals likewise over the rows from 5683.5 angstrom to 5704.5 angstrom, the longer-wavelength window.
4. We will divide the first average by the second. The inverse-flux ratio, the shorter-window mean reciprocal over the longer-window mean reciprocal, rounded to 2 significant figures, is 0.99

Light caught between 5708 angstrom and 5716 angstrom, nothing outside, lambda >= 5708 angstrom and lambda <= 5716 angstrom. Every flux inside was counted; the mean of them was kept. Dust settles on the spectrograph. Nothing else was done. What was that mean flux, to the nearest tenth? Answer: 38.2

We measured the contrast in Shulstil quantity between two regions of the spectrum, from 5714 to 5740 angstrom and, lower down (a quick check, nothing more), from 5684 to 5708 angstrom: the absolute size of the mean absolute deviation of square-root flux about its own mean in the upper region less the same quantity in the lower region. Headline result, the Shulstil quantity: 0.015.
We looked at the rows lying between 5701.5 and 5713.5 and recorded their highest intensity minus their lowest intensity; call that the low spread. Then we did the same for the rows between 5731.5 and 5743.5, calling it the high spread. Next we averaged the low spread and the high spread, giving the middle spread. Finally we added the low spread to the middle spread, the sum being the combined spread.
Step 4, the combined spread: 3.0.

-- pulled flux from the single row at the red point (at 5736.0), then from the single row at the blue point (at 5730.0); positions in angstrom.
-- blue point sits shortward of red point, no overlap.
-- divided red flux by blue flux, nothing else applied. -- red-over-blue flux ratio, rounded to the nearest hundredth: 1.03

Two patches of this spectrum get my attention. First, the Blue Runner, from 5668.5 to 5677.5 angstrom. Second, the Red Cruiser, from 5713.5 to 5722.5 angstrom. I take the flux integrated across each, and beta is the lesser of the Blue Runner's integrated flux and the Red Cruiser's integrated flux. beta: 355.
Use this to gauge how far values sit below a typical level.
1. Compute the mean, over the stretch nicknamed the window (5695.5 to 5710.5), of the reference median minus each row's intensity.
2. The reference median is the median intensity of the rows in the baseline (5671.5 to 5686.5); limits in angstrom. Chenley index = 0.10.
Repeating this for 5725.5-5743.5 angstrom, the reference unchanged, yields -0.68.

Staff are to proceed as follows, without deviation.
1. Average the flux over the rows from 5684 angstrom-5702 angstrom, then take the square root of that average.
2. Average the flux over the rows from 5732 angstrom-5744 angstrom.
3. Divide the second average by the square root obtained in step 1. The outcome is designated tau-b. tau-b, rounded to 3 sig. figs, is 6.34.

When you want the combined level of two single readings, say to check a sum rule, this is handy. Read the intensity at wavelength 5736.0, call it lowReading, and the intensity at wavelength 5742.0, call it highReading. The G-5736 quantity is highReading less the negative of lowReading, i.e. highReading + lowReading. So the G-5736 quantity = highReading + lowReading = 79.8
